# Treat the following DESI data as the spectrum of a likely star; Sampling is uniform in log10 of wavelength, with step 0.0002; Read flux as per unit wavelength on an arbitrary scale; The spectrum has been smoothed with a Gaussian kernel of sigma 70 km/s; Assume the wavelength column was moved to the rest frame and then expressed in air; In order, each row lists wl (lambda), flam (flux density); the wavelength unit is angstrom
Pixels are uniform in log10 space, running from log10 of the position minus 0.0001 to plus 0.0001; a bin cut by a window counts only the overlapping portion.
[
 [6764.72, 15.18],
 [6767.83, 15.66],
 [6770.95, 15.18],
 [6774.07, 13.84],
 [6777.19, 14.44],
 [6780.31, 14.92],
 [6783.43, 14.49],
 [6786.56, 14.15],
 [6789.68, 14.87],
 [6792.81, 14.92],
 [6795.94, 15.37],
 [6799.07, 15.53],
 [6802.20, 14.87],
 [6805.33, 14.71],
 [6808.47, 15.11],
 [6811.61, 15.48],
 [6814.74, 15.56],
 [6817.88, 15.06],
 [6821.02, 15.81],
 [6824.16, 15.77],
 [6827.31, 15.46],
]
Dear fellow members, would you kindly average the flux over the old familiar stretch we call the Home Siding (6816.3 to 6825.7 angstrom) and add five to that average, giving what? 20.5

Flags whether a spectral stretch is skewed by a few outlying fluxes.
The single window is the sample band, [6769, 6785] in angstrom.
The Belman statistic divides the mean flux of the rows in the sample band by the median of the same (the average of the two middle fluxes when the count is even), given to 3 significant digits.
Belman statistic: 1.01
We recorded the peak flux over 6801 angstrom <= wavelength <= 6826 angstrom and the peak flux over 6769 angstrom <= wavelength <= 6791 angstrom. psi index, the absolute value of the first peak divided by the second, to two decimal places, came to 1.04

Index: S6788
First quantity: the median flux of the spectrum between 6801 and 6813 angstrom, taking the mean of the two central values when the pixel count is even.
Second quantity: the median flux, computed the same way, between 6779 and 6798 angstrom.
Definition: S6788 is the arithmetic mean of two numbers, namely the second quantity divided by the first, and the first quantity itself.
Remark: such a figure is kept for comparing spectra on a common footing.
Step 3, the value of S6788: 7.99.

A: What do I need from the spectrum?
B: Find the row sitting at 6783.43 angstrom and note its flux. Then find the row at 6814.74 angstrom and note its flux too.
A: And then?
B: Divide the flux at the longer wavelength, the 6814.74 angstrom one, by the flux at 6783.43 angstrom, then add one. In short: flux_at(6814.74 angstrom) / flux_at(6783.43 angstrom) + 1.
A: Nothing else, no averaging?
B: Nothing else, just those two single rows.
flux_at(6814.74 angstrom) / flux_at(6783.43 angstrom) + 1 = 2.07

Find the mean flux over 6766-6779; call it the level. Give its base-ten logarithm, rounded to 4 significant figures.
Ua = 1.170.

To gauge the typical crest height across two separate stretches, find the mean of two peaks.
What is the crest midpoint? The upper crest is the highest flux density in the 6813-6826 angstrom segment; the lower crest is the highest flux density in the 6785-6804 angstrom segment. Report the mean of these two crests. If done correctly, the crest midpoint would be 15.7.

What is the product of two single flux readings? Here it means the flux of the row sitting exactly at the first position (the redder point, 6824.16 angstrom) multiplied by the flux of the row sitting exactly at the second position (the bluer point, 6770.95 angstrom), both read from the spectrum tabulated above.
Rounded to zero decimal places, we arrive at 239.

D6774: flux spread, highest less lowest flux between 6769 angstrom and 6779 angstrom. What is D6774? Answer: 1.3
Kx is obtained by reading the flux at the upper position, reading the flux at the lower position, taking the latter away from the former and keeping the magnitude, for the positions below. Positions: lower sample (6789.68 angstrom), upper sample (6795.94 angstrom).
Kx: 0.50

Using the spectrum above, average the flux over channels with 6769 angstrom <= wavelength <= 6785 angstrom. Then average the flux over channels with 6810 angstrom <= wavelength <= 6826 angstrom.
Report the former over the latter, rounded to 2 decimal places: 0.94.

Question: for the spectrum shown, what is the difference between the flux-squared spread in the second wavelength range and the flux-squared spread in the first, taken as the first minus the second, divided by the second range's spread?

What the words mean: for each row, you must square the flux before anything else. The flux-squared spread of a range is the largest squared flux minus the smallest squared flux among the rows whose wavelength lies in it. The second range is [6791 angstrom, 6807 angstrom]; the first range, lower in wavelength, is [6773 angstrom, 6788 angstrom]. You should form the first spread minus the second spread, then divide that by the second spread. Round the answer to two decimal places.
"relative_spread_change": 0.25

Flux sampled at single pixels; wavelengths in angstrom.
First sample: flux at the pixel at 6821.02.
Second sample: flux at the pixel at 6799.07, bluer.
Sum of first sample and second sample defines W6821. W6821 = 31.3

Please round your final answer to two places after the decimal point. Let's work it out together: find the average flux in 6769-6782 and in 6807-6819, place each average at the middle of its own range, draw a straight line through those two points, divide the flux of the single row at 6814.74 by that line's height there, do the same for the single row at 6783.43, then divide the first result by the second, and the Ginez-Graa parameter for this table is 1.03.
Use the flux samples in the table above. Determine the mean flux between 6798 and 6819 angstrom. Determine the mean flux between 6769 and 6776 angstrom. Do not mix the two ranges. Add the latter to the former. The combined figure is 29.7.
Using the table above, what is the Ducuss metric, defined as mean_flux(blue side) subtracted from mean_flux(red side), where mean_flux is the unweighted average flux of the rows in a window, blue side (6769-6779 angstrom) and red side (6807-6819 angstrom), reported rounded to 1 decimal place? 0.8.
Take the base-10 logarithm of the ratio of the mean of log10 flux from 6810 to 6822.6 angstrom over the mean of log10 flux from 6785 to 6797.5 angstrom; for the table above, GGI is 0.007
